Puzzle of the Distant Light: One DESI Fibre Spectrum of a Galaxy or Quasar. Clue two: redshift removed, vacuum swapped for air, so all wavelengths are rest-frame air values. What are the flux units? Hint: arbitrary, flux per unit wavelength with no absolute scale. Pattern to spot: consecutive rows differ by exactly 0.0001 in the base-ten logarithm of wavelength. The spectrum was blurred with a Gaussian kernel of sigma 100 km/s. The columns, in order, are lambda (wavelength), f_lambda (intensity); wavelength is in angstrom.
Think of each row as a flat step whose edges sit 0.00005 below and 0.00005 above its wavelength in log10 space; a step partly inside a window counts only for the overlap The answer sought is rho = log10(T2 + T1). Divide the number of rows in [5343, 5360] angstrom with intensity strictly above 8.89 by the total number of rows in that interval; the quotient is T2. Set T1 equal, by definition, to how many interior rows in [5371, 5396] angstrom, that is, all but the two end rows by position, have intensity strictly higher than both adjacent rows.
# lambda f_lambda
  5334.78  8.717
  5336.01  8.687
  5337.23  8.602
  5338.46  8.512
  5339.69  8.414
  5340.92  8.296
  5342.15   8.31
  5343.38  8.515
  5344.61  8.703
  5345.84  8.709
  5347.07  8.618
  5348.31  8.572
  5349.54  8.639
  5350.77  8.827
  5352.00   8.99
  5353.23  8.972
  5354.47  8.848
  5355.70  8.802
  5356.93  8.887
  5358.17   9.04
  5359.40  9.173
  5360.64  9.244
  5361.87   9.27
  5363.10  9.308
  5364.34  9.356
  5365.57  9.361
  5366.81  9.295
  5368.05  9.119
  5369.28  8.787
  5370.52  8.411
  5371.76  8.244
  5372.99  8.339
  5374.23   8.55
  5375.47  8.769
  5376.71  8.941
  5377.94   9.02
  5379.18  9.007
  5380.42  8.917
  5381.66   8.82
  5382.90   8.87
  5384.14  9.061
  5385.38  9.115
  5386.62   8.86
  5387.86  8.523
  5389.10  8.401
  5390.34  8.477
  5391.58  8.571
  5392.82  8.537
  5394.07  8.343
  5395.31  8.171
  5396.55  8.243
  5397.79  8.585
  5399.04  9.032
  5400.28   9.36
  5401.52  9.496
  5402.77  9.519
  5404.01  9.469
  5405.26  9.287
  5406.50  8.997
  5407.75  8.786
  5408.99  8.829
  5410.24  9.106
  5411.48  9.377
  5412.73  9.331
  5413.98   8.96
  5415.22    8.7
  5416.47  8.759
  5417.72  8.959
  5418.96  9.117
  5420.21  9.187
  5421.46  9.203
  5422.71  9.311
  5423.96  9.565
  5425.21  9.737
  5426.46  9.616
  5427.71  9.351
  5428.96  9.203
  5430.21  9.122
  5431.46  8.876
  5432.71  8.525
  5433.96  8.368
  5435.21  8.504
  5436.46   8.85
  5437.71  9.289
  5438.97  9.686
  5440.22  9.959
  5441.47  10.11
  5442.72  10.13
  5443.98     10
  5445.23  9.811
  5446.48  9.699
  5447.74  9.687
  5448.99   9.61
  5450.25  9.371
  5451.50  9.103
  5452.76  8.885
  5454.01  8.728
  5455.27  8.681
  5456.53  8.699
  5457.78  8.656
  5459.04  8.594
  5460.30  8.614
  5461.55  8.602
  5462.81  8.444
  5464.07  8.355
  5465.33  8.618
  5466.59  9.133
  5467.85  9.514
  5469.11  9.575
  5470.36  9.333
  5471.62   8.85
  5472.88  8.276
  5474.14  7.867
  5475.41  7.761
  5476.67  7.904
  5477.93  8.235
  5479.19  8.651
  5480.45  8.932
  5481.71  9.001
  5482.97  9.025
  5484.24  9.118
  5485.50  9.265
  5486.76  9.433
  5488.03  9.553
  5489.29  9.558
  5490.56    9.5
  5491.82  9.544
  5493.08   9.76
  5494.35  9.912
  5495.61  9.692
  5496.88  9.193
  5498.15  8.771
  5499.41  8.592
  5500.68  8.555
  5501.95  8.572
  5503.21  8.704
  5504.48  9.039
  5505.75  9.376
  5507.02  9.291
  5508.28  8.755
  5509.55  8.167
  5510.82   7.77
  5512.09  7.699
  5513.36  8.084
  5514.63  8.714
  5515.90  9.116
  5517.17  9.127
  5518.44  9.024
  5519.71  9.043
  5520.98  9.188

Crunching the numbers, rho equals 0.52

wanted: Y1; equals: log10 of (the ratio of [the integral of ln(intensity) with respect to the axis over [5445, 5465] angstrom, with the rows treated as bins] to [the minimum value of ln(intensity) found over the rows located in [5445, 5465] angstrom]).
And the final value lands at 1.31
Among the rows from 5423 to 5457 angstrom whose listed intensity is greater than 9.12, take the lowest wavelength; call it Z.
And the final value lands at 5423.96 angstrom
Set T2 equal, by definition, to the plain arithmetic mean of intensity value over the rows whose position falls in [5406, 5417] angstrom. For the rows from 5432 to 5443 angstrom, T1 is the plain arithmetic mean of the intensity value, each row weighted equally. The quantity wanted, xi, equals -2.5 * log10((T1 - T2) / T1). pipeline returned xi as 3.8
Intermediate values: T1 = 9.3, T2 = 8.98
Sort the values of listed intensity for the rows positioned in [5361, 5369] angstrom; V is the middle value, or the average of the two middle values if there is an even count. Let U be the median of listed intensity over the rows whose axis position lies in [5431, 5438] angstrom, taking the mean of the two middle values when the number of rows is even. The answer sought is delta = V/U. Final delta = 1.07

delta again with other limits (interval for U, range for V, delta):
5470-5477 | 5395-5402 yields 1.09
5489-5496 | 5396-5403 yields 0.96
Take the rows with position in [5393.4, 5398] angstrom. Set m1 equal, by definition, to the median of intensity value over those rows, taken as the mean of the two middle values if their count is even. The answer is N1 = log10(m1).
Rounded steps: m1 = 8.29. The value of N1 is 0.919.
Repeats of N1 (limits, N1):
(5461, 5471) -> 0.948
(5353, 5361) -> 0.953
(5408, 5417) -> 0.952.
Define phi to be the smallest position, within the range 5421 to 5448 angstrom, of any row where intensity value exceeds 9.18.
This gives 5421.46 angstrom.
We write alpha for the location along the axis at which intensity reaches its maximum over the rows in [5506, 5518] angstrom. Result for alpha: 5507.02 angstrom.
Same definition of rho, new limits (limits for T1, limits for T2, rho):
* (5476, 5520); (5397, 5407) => 0.69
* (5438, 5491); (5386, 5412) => 0.73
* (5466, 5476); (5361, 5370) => 0.27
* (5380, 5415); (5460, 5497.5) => 0.66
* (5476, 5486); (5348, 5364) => -0.27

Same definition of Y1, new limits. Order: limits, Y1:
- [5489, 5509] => 1.31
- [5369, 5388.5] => 1.30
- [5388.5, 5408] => 1.31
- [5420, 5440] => 1.32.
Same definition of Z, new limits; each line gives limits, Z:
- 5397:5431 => 5400.28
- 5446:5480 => 5446.48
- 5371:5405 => 5400.28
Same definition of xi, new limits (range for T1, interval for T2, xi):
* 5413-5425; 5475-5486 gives 3.3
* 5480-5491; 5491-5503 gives 5.1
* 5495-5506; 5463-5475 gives 4.8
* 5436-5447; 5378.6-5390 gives 2.6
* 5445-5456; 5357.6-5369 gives 5.8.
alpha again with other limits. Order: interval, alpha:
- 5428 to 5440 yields 5438.97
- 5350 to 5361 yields 5360.64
